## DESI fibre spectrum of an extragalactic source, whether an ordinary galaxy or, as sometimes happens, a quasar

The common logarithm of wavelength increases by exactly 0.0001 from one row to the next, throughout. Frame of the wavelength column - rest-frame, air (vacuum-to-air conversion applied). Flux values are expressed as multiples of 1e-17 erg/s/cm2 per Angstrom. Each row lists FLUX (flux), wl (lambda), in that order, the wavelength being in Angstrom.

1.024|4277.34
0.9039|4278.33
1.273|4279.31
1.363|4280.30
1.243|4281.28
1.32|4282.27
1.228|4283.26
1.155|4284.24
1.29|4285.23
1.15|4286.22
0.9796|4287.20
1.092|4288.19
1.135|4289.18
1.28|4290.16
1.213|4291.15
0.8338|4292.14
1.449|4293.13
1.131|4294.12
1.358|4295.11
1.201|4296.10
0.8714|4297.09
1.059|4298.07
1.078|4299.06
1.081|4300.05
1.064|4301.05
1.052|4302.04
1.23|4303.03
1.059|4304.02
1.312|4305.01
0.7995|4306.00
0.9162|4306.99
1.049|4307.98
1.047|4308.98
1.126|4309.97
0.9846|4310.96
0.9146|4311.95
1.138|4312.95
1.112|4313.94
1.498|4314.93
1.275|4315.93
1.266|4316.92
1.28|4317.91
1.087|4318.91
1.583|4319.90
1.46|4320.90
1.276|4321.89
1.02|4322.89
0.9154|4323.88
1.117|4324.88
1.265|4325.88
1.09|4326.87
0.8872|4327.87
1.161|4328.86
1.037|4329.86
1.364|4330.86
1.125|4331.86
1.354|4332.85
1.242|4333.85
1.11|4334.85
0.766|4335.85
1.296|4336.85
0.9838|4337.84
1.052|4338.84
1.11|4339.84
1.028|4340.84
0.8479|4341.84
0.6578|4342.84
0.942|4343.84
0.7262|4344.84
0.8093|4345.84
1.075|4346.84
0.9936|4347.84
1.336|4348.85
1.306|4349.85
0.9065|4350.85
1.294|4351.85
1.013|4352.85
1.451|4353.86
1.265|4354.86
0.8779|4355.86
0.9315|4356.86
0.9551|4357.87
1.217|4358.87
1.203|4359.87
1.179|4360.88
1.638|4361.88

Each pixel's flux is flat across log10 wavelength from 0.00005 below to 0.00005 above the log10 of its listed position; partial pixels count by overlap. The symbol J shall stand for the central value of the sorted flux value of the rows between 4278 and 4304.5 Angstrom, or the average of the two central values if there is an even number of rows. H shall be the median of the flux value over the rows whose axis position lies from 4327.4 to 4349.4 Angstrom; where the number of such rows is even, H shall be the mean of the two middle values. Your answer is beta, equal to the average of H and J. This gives 1.10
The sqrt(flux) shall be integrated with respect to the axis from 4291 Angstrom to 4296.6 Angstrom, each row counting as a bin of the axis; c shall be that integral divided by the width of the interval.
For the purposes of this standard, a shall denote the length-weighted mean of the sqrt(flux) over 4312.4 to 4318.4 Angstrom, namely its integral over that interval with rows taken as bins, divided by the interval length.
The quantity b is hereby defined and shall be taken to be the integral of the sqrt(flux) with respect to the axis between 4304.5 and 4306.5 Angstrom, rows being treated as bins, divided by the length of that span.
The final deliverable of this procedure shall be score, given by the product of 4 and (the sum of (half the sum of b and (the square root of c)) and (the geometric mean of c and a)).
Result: 8.55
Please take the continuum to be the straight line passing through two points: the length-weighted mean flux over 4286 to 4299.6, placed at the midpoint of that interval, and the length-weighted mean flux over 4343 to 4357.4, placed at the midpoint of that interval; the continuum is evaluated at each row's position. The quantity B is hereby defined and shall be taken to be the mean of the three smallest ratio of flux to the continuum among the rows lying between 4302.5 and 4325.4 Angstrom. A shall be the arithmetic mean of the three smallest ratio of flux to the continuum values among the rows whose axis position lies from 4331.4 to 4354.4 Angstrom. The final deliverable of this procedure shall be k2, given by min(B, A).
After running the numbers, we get 0.67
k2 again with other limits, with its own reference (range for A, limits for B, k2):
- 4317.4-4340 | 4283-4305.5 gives 0.79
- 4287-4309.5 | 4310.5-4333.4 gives 0.74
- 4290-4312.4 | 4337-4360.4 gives 0.69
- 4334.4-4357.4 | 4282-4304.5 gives 0.67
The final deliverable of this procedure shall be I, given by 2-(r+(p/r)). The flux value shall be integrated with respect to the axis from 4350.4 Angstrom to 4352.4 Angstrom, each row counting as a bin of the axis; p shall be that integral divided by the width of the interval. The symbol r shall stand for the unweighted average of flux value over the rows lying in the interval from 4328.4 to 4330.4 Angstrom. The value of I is -0.10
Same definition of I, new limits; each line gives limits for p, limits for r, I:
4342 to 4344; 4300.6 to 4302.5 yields 0.20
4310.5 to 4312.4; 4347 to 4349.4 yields 0.02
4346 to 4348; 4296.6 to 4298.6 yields -0.01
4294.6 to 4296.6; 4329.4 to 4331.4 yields -0.26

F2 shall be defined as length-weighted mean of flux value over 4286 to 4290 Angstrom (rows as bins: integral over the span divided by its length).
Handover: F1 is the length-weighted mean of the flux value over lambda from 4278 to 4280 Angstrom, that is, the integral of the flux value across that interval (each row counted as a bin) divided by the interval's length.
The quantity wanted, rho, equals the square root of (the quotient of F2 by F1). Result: 0.99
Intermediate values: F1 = 1.13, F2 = 1.10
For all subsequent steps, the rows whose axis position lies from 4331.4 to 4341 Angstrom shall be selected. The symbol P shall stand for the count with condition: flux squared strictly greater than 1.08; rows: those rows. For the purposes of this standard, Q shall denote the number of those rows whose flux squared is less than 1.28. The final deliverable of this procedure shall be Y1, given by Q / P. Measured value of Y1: 1.0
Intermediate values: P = 7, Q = 7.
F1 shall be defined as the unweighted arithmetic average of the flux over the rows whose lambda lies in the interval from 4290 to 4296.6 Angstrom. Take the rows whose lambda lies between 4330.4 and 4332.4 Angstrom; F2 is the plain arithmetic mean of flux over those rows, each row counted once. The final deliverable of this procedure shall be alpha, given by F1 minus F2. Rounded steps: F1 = 1.2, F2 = 1.24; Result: -0.04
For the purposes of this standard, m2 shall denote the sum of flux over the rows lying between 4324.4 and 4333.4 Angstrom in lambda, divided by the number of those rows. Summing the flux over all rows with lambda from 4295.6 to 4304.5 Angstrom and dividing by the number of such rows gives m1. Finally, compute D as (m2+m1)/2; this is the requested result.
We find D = 1.116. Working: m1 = 1.08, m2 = 1.16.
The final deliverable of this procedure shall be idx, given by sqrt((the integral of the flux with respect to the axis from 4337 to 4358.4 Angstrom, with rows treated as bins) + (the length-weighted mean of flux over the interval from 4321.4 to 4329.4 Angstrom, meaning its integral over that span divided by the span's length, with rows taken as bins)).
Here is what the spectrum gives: 4.8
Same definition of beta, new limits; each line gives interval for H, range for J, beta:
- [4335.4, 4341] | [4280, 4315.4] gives 1.08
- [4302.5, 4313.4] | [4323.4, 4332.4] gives 1.08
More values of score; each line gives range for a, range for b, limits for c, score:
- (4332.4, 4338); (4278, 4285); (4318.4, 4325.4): 8.60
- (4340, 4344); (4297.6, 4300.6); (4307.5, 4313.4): 7.99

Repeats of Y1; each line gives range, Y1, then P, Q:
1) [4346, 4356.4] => 0.8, 6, 5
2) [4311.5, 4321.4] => 0.3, 9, 3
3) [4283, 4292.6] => 0.4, 8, 3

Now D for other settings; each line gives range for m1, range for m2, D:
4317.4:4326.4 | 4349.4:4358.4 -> 1.167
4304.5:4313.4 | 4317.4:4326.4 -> 1.127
